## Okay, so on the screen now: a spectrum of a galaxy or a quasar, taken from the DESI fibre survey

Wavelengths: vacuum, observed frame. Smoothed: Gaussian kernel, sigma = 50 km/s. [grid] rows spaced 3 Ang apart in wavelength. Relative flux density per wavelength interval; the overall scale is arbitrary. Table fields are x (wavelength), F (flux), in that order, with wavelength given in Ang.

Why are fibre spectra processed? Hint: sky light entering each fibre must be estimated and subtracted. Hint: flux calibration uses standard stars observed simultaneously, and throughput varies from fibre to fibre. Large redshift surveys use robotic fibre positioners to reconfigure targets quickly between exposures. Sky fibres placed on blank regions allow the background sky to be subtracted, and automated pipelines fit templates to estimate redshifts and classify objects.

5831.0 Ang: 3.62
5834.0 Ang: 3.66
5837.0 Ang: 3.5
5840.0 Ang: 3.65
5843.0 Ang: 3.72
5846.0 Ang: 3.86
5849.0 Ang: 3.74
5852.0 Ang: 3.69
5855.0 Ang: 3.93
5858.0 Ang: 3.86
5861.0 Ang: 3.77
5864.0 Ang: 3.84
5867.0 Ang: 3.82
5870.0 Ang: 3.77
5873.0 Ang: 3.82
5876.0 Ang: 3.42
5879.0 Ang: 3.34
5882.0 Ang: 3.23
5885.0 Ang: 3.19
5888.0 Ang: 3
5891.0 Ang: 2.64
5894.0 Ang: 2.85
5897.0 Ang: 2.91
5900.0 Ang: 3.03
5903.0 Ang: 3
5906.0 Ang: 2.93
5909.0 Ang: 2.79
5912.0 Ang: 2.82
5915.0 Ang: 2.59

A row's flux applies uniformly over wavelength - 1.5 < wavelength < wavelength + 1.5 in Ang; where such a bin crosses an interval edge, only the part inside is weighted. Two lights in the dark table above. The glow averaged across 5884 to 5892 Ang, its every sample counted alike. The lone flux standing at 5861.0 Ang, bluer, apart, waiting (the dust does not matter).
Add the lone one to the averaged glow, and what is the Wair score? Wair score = 6.7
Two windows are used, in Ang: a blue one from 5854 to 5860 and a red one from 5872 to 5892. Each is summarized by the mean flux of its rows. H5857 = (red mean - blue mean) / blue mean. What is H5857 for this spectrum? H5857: -0.17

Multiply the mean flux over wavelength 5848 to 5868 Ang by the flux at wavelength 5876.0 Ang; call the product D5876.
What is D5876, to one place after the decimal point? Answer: 13.0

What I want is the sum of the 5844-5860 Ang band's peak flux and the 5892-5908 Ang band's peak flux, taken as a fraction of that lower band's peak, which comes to 1.77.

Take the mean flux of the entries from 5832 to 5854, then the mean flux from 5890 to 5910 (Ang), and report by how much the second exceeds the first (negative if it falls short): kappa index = -0.81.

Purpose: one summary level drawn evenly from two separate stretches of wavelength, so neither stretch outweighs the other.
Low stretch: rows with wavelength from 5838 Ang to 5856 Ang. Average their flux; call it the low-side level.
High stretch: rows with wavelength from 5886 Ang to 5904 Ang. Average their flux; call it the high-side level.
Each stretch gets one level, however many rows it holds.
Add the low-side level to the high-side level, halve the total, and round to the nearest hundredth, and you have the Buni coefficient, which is 3.33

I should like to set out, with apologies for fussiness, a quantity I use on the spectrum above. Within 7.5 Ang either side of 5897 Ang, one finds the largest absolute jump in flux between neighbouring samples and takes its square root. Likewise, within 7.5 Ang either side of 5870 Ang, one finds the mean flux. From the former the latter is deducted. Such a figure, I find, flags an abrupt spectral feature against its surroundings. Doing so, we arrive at -3.28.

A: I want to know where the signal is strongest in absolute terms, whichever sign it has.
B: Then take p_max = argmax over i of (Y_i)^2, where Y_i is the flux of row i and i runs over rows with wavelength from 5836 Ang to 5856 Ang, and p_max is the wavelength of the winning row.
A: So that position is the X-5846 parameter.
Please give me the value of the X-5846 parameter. 5855.0 Ang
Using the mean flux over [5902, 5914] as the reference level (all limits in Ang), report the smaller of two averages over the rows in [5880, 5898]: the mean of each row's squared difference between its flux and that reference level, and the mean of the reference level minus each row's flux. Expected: -0.1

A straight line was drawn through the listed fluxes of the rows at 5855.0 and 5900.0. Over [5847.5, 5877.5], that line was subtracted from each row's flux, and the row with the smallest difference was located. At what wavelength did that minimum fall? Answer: 5849.0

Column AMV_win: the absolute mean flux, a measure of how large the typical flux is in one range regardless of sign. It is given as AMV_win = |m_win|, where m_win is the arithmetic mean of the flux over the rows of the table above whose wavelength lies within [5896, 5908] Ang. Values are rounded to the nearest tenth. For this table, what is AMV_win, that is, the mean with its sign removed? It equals 3.0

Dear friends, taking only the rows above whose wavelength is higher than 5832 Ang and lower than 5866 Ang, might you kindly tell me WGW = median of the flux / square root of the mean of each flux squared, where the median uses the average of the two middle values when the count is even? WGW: 1.00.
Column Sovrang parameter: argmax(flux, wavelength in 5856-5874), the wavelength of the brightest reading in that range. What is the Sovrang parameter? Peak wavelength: 5858.0 Ang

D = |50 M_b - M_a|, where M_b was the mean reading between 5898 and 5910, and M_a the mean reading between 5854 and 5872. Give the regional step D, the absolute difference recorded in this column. 143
